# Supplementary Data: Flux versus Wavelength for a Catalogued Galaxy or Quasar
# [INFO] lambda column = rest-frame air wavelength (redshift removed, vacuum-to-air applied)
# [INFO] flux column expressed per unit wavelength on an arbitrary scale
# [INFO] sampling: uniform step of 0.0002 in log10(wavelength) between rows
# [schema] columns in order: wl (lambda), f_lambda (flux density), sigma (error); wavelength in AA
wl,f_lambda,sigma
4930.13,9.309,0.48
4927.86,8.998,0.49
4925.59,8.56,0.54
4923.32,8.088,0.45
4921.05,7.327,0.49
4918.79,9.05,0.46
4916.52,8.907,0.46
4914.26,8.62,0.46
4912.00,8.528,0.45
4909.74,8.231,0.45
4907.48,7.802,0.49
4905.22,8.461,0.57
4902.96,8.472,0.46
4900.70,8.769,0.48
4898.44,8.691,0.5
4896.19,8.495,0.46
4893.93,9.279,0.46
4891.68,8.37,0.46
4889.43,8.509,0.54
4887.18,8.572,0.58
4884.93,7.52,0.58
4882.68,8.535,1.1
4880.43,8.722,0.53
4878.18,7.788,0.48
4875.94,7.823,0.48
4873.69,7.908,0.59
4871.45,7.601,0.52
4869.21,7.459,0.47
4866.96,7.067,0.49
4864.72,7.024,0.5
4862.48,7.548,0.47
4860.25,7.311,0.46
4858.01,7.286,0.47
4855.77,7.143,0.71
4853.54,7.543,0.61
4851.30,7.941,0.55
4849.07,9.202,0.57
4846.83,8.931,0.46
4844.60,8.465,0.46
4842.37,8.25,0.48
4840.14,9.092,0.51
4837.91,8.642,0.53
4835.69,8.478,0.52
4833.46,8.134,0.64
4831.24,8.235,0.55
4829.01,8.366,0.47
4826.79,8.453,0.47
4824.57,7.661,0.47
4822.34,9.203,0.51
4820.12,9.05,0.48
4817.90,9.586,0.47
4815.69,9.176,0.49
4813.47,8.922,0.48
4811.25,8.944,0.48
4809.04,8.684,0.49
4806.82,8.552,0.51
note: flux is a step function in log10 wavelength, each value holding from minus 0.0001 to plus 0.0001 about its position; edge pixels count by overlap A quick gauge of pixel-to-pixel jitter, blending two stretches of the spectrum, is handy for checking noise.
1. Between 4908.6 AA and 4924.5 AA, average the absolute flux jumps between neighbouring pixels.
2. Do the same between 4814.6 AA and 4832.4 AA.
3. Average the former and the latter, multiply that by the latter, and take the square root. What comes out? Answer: 0.53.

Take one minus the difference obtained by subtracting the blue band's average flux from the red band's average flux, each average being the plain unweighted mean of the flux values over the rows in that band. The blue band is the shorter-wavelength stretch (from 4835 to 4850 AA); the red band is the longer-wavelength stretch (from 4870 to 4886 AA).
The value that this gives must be 1.7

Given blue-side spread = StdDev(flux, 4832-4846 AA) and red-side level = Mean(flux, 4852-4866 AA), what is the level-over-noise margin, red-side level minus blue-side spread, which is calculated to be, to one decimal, 7.0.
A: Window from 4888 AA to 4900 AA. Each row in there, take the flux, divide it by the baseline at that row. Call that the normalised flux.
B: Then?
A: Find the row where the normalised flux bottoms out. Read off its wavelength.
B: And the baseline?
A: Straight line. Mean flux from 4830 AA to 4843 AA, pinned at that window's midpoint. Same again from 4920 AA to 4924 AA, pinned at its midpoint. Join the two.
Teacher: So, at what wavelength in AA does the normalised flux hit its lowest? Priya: 4891.68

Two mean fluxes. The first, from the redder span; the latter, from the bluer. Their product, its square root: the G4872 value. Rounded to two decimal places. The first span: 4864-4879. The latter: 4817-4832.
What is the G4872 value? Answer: 8.07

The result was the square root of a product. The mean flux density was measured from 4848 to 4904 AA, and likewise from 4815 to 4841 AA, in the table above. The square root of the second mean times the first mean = 8.34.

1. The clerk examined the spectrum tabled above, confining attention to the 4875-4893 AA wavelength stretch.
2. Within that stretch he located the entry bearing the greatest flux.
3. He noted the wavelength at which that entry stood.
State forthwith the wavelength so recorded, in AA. 4880.43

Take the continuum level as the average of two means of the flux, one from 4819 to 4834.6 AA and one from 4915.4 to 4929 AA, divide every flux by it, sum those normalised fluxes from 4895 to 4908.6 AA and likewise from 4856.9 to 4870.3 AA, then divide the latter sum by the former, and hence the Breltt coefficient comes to 0.86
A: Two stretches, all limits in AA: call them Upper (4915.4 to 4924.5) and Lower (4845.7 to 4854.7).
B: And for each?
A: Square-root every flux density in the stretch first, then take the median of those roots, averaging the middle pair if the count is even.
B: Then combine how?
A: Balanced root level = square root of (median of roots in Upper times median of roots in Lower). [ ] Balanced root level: 2.909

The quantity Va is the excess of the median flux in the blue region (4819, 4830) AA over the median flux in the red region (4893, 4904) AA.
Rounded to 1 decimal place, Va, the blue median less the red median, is -0.2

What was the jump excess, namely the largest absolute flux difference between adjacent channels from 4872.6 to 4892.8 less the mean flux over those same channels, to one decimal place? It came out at -7.1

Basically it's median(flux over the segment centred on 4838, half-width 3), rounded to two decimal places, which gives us 8.64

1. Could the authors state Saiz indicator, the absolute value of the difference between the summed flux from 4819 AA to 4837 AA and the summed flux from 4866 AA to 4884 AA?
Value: 5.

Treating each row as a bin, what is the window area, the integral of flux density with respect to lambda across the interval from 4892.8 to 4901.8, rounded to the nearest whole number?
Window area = 79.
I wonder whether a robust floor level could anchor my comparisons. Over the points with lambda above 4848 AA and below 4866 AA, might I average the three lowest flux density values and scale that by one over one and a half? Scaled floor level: 4.77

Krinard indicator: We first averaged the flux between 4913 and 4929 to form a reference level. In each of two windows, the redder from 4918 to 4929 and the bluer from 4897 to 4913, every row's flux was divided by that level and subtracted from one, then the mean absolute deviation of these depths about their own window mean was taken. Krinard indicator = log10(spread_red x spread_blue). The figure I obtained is -2.75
